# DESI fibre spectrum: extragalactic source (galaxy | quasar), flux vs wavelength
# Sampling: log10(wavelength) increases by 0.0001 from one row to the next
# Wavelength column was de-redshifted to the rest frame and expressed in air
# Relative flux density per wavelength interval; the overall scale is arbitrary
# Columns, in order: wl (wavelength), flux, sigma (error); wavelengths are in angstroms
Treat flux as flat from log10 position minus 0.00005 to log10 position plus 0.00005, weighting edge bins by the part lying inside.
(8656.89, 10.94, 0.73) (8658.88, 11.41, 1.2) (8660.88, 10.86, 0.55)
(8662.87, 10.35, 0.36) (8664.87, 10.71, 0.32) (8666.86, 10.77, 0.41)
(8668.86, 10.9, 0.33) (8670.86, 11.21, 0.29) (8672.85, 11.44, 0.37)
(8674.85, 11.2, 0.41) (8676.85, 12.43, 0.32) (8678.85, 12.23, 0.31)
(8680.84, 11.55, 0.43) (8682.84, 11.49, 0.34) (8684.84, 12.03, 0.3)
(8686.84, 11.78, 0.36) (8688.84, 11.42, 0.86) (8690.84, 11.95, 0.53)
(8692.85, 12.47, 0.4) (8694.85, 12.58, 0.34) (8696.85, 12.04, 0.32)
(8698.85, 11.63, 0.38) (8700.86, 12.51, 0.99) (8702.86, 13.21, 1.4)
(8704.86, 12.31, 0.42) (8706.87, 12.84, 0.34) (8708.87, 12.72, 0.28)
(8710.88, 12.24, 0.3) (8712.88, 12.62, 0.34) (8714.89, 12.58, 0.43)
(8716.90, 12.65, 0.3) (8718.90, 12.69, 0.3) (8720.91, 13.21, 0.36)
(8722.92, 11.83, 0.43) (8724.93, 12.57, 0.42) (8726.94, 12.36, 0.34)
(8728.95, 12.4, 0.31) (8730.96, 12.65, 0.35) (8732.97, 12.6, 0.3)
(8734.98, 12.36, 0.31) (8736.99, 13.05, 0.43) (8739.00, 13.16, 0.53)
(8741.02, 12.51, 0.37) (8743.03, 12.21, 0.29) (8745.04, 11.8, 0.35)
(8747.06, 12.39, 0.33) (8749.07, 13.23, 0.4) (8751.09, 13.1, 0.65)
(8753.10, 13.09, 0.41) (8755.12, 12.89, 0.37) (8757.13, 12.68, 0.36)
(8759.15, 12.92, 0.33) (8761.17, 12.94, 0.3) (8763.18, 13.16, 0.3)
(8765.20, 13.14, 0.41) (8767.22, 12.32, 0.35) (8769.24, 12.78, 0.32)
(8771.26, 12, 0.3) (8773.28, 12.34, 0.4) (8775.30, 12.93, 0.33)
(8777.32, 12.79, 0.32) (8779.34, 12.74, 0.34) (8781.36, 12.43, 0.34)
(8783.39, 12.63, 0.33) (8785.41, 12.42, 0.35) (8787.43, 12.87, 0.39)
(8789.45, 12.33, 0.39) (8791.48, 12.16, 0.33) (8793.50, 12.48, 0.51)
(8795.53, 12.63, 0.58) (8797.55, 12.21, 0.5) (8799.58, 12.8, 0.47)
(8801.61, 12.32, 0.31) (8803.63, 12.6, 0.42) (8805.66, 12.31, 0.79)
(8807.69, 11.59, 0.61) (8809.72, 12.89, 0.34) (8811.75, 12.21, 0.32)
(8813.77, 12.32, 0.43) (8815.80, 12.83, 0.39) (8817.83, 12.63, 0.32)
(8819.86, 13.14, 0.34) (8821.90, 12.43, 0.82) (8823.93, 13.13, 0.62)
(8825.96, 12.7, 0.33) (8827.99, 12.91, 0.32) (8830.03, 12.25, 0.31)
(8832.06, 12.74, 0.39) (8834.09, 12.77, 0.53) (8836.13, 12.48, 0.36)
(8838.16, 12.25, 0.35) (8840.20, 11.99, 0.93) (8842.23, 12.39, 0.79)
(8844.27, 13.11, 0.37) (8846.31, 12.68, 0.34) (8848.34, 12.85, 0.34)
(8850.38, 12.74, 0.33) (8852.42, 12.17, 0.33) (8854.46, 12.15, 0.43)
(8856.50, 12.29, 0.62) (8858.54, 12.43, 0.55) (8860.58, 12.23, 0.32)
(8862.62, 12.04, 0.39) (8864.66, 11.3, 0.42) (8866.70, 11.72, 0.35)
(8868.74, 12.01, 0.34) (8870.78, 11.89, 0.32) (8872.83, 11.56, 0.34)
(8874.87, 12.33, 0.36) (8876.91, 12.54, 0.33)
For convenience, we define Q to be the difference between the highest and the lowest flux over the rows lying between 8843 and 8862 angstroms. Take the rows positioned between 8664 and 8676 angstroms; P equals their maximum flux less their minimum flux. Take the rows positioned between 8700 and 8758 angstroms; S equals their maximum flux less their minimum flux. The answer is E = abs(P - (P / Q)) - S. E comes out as -1.4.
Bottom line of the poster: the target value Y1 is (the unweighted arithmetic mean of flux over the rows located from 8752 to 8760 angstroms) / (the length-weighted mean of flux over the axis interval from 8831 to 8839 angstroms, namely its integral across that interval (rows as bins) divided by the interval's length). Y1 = 1.03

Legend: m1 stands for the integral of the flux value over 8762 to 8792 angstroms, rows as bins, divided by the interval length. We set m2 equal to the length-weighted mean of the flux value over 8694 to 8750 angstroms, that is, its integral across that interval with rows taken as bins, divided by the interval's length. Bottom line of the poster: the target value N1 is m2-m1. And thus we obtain -0.1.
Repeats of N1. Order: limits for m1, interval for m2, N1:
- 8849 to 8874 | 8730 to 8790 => 0.6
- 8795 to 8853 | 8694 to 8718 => -0.1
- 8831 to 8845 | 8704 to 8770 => 0.1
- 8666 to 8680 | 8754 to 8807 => 1.1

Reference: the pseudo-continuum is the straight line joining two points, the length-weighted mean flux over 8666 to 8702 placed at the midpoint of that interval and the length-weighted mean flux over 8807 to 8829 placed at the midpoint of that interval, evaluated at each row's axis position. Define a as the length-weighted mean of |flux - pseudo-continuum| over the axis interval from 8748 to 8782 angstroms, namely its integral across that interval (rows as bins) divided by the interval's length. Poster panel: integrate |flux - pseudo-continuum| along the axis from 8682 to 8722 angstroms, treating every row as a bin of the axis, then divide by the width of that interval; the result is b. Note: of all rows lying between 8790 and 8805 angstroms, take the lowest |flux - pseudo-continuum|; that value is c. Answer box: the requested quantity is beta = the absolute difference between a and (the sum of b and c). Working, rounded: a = 0.55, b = 0.56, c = 0.0049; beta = 0.02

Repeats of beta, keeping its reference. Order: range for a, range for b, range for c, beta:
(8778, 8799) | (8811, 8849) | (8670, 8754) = 0.09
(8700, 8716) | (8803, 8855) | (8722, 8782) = 0.39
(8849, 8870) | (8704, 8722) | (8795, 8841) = 0.08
